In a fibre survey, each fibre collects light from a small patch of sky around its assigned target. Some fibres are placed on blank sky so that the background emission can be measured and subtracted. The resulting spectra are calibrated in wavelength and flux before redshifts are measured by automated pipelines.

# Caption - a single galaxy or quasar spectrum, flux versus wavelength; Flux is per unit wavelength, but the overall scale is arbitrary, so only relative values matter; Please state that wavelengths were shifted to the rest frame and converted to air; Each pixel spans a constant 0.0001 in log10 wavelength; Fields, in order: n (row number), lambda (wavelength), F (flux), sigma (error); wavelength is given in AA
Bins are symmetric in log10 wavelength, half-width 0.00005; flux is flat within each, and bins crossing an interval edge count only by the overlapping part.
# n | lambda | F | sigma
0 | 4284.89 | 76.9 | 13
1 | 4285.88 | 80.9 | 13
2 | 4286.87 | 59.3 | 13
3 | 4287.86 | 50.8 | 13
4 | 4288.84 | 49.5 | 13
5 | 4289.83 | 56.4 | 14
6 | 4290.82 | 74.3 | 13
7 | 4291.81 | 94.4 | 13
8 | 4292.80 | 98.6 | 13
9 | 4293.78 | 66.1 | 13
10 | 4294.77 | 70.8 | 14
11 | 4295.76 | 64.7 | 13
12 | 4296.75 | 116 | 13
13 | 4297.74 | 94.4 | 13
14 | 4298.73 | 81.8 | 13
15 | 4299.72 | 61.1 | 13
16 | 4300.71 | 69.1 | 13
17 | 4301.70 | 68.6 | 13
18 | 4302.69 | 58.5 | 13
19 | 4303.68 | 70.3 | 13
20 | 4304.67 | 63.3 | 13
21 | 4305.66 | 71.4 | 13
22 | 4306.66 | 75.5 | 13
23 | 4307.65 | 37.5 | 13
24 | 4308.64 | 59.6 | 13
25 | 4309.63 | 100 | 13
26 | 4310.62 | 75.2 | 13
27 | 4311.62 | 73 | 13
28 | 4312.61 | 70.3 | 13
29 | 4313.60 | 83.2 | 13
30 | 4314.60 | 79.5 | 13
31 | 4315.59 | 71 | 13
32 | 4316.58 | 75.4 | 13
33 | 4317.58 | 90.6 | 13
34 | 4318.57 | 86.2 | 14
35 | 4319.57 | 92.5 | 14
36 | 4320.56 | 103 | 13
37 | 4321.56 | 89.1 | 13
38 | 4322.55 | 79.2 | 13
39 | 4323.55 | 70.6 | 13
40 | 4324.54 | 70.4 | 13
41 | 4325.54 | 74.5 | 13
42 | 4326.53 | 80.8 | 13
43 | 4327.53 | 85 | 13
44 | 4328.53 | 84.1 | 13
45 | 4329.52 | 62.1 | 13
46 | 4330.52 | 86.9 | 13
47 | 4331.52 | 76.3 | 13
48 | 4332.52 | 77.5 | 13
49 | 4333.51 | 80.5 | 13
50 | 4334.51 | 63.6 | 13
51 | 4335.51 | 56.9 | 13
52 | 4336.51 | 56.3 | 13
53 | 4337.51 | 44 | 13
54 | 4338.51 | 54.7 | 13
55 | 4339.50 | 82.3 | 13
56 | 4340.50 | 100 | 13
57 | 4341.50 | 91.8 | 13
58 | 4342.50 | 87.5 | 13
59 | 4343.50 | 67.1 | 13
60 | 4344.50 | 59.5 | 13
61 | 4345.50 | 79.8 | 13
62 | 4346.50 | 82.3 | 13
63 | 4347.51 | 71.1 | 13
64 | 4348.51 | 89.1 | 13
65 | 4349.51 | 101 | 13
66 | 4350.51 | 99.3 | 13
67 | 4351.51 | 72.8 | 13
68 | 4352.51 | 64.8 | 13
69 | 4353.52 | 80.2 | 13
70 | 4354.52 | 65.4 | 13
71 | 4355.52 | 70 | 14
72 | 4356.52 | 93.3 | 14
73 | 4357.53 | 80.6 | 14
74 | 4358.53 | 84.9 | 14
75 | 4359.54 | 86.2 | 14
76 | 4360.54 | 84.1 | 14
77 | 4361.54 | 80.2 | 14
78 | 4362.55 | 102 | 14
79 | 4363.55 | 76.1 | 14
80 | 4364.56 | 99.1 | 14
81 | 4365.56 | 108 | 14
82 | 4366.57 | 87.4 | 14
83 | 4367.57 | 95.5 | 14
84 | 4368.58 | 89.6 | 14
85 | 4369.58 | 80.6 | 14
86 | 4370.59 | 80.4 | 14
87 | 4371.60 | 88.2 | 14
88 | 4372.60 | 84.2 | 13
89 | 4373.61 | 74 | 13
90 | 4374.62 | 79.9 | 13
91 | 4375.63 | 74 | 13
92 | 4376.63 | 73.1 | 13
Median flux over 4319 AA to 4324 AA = 89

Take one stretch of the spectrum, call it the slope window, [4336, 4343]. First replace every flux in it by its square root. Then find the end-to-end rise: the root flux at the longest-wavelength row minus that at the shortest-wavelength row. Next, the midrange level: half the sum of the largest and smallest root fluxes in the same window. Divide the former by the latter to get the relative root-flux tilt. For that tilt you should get 0.22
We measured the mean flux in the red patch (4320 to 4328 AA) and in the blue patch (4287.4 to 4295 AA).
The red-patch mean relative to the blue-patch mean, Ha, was 1.16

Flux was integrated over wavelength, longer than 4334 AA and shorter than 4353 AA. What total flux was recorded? 1424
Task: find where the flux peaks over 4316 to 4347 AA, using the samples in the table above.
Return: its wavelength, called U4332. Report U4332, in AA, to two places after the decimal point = 4320.56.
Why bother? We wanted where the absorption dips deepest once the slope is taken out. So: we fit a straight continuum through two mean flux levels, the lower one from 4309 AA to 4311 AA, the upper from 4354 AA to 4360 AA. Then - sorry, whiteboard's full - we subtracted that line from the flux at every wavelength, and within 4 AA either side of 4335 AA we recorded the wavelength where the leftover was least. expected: 4337.51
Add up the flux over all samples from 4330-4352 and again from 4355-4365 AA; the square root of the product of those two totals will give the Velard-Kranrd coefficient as 1200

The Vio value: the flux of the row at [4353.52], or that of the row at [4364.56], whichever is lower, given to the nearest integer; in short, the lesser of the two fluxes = 80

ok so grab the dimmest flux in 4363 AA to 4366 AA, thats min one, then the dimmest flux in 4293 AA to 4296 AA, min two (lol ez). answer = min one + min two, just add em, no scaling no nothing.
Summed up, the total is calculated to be 141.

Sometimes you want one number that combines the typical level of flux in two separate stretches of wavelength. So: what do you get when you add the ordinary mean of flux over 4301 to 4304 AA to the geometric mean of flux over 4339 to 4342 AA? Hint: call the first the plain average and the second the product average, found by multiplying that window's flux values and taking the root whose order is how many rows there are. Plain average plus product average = 156.9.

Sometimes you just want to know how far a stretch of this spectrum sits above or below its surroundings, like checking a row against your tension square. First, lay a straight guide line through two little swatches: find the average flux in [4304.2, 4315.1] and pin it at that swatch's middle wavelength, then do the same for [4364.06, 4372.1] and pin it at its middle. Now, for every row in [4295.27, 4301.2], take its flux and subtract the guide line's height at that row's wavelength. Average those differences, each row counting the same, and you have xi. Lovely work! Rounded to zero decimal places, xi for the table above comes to 13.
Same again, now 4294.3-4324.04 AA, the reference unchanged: 5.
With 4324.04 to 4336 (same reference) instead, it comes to -4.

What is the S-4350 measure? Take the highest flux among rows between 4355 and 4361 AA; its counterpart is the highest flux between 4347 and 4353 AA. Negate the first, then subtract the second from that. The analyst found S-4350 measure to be -194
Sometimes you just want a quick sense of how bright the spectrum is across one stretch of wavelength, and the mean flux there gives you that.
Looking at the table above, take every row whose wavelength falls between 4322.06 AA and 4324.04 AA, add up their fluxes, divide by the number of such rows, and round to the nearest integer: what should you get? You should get 75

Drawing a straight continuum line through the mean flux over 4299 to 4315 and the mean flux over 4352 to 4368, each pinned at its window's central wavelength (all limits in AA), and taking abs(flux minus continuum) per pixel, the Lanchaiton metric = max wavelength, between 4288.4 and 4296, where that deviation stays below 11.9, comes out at 4295.76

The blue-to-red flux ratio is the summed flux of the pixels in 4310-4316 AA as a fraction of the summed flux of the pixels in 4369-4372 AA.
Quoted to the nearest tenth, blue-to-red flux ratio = 1.8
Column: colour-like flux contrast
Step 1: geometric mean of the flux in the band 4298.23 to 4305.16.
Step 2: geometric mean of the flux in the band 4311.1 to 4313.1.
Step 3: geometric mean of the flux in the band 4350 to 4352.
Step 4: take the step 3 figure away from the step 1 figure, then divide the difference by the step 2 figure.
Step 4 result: -0.25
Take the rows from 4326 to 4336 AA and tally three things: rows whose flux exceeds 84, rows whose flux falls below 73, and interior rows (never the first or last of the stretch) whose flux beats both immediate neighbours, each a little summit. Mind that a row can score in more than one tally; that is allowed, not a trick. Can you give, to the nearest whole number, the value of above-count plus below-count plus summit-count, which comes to 9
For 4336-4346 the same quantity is 9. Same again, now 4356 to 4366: 9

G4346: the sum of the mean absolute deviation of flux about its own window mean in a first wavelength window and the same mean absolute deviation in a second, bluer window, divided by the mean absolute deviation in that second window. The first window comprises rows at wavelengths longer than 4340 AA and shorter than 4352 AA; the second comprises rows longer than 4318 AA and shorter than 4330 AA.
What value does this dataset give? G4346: 2.33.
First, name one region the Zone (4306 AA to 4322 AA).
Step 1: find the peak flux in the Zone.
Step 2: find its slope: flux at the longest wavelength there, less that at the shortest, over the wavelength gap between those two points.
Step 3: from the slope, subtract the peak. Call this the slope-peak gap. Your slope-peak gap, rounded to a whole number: -102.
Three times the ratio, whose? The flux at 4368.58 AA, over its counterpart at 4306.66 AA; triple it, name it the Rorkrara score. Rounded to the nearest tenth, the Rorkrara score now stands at 3.6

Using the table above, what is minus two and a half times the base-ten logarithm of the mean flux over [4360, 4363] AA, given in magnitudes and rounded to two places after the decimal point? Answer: -4.87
